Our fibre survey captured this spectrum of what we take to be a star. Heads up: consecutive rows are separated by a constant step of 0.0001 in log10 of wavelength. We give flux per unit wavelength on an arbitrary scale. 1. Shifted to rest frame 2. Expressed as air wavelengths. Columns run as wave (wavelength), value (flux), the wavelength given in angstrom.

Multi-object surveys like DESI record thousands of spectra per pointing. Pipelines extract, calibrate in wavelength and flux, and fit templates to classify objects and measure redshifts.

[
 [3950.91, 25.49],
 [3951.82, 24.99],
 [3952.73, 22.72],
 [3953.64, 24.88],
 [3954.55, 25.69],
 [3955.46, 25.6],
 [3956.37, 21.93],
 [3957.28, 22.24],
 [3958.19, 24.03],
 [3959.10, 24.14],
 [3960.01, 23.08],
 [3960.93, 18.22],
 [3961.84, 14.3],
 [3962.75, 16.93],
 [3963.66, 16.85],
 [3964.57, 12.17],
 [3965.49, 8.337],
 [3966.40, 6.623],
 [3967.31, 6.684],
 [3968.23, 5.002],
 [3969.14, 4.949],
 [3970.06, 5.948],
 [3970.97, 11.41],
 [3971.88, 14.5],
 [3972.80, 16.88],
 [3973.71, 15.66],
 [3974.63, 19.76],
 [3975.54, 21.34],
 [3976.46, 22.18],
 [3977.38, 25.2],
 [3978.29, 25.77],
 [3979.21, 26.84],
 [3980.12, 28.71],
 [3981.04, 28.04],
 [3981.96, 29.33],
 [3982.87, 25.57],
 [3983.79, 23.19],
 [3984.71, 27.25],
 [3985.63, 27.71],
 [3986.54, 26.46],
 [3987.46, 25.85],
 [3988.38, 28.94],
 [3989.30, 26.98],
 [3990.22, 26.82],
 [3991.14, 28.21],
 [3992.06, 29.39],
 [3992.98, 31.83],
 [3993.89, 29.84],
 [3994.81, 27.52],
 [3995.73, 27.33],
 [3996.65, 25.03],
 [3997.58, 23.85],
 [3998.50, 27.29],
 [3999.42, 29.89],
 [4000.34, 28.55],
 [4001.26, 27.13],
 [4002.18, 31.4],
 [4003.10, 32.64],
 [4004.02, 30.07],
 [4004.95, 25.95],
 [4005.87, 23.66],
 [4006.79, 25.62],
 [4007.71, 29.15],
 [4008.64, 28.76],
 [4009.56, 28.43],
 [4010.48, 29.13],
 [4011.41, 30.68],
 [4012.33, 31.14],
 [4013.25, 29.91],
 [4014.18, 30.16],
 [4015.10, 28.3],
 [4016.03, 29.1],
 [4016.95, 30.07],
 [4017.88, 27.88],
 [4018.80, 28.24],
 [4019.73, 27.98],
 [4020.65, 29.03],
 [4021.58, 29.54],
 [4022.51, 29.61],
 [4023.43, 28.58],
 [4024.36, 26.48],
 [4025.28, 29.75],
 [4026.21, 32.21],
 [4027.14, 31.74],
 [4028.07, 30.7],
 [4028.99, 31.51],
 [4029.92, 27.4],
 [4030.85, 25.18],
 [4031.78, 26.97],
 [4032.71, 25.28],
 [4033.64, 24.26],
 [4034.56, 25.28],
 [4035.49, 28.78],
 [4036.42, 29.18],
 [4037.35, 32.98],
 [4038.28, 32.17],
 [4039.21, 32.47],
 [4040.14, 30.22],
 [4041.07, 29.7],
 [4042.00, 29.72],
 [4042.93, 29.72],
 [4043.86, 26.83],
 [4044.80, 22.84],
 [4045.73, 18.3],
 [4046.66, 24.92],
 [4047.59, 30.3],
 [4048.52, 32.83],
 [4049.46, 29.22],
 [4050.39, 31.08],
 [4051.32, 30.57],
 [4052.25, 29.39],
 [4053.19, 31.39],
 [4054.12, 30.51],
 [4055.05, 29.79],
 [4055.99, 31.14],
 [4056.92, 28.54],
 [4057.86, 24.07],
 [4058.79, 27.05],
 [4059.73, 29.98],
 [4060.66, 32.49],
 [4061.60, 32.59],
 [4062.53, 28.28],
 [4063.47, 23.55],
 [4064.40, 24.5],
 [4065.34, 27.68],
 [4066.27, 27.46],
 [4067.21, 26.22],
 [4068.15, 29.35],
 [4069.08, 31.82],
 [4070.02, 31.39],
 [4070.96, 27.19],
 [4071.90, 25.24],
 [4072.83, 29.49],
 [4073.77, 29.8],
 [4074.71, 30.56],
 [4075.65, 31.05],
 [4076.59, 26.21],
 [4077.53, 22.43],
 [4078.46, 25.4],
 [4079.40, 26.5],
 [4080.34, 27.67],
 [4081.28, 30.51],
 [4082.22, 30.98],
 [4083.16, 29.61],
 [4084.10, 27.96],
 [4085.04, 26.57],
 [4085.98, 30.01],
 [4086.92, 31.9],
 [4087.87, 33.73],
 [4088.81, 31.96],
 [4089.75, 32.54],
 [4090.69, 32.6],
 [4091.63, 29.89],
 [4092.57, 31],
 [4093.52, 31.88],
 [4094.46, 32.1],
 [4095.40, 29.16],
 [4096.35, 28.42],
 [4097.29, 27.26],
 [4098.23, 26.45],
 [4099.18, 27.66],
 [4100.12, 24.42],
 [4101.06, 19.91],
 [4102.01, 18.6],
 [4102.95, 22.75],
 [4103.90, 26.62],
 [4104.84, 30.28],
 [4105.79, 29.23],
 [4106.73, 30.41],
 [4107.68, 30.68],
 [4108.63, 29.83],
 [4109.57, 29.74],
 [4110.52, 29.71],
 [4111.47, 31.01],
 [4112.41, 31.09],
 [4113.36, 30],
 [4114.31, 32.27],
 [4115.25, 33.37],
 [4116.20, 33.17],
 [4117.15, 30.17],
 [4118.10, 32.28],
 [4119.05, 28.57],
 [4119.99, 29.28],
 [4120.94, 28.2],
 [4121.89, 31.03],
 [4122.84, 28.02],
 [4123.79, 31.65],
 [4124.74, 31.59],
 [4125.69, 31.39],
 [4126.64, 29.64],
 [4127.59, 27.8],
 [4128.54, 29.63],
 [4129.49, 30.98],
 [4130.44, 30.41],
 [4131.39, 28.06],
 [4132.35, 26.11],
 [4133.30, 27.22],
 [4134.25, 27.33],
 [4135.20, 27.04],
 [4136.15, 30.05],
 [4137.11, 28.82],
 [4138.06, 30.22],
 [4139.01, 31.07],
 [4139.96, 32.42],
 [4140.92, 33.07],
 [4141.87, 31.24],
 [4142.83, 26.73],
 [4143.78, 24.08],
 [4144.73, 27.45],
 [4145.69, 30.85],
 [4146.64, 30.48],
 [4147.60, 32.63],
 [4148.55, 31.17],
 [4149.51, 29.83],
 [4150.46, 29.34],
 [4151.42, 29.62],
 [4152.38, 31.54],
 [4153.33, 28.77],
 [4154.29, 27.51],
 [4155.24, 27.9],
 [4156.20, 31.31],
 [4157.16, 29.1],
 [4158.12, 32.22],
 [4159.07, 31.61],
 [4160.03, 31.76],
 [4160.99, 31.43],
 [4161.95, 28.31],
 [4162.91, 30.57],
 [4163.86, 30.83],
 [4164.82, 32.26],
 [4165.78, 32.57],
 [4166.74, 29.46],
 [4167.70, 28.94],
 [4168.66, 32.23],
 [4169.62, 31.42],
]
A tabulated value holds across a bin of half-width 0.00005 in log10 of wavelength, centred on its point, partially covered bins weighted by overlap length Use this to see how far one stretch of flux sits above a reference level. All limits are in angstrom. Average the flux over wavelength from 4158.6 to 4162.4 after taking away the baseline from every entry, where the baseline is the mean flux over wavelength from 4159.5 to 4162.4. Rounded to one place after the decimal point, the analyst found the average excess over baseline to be 0.3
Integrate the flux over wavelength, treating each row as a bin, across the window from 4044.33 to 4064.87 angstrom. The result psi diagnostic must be 582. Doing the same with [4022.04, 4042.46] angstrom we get 594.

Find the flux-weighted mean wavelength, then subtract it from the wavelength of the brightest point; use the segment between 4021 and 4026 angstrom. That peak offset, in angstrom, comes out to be 1.9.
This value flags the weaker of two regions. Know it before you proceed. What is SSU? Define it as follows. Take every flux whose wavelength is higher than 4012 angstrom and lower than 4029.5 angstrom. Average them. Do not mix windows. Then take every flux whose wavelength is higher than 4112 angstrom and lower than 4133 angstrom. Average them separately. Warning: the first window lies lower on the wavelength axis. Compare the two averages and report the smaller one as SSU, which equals 29.6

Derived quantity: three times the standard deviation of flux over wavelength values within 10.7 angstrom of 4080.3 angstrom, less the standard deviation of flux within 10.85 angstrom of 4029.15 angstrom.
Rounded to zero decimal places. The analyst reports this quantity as 6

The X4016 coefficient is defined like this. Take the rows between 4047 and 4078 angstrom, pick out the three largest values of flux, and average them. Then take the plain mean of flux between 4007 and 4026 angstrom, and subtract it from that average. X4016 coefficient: 3.5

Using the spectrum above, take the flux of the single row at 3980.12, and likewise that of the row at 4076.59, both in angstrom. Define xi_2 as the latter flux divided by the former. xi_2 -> 0.91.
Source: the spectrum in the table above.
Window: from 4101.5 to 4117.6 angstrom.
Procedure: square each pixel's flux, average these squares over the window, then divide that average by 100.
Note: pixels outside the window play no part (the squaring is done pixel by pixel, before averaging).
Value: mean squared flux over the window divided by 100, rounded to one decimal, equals 8.7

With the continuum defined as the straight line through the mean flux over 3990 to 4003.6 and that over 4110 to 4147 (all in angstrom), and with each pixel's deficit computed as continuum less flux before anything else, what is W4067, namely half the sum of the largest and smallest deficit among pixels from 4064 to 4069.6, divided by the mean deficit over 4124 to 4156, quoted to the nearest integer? 2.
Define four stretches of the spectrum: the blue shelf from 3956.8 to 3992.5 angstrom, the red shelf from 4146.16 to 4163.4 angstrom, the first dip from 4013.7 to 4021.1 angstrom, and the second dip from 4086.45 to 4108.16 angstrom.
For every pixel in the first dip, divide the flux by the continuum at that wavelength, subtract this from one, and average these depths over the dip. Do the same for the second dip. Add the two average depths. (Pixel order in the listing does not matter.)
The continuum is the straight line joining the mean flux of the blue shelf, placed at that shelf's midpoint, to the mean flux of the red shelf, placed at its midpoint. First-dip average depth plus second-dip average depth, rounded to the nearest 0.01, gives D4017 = -0.33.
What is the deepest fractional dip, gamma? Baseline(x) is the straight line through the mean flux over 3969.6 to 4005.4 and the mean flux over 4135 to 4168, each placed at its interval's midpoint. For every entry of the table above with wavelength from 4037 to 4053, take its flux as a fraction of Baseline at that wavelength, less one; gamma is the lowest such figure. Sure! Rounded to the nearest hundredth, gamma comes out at -0.32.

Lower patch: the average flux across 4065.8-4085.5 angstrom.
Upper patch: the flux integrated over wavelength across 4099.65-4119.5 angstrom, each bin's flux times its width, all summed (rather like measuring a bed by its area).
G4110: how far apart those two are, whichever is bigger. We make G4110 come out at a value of 543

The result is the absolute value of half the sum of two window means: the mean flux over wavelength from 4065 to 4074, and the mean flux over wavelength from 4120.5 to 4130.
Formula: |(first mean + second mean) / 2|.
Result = 29.3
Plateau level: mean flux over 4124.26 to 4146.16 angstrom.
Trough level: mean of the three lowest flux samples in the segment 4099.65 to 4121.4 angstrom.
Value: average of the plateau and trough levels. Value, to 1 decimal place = 24.8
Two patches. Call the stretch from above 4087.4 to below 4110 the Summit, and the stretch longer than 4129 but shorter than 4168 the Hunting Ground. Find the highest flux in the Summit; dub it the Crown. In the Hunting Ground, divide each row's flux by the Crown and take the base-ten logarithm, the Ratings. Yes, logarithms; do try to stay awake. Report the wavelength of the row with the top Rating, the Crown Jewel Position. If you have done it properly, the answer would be 4140.92 angstrom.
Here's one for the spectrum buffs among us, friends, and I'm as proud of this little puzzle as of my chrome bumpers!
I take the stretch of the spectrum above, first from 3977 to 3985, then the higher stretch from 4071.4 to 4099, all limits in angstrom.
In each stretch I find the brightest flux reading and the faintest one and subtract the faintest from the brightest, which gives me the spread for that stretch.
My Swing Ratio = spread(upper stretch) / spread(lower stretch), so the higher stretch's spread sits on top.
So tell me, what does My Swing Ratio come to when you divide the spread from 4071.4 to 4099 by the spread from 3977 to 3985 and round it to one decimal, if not 1.8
